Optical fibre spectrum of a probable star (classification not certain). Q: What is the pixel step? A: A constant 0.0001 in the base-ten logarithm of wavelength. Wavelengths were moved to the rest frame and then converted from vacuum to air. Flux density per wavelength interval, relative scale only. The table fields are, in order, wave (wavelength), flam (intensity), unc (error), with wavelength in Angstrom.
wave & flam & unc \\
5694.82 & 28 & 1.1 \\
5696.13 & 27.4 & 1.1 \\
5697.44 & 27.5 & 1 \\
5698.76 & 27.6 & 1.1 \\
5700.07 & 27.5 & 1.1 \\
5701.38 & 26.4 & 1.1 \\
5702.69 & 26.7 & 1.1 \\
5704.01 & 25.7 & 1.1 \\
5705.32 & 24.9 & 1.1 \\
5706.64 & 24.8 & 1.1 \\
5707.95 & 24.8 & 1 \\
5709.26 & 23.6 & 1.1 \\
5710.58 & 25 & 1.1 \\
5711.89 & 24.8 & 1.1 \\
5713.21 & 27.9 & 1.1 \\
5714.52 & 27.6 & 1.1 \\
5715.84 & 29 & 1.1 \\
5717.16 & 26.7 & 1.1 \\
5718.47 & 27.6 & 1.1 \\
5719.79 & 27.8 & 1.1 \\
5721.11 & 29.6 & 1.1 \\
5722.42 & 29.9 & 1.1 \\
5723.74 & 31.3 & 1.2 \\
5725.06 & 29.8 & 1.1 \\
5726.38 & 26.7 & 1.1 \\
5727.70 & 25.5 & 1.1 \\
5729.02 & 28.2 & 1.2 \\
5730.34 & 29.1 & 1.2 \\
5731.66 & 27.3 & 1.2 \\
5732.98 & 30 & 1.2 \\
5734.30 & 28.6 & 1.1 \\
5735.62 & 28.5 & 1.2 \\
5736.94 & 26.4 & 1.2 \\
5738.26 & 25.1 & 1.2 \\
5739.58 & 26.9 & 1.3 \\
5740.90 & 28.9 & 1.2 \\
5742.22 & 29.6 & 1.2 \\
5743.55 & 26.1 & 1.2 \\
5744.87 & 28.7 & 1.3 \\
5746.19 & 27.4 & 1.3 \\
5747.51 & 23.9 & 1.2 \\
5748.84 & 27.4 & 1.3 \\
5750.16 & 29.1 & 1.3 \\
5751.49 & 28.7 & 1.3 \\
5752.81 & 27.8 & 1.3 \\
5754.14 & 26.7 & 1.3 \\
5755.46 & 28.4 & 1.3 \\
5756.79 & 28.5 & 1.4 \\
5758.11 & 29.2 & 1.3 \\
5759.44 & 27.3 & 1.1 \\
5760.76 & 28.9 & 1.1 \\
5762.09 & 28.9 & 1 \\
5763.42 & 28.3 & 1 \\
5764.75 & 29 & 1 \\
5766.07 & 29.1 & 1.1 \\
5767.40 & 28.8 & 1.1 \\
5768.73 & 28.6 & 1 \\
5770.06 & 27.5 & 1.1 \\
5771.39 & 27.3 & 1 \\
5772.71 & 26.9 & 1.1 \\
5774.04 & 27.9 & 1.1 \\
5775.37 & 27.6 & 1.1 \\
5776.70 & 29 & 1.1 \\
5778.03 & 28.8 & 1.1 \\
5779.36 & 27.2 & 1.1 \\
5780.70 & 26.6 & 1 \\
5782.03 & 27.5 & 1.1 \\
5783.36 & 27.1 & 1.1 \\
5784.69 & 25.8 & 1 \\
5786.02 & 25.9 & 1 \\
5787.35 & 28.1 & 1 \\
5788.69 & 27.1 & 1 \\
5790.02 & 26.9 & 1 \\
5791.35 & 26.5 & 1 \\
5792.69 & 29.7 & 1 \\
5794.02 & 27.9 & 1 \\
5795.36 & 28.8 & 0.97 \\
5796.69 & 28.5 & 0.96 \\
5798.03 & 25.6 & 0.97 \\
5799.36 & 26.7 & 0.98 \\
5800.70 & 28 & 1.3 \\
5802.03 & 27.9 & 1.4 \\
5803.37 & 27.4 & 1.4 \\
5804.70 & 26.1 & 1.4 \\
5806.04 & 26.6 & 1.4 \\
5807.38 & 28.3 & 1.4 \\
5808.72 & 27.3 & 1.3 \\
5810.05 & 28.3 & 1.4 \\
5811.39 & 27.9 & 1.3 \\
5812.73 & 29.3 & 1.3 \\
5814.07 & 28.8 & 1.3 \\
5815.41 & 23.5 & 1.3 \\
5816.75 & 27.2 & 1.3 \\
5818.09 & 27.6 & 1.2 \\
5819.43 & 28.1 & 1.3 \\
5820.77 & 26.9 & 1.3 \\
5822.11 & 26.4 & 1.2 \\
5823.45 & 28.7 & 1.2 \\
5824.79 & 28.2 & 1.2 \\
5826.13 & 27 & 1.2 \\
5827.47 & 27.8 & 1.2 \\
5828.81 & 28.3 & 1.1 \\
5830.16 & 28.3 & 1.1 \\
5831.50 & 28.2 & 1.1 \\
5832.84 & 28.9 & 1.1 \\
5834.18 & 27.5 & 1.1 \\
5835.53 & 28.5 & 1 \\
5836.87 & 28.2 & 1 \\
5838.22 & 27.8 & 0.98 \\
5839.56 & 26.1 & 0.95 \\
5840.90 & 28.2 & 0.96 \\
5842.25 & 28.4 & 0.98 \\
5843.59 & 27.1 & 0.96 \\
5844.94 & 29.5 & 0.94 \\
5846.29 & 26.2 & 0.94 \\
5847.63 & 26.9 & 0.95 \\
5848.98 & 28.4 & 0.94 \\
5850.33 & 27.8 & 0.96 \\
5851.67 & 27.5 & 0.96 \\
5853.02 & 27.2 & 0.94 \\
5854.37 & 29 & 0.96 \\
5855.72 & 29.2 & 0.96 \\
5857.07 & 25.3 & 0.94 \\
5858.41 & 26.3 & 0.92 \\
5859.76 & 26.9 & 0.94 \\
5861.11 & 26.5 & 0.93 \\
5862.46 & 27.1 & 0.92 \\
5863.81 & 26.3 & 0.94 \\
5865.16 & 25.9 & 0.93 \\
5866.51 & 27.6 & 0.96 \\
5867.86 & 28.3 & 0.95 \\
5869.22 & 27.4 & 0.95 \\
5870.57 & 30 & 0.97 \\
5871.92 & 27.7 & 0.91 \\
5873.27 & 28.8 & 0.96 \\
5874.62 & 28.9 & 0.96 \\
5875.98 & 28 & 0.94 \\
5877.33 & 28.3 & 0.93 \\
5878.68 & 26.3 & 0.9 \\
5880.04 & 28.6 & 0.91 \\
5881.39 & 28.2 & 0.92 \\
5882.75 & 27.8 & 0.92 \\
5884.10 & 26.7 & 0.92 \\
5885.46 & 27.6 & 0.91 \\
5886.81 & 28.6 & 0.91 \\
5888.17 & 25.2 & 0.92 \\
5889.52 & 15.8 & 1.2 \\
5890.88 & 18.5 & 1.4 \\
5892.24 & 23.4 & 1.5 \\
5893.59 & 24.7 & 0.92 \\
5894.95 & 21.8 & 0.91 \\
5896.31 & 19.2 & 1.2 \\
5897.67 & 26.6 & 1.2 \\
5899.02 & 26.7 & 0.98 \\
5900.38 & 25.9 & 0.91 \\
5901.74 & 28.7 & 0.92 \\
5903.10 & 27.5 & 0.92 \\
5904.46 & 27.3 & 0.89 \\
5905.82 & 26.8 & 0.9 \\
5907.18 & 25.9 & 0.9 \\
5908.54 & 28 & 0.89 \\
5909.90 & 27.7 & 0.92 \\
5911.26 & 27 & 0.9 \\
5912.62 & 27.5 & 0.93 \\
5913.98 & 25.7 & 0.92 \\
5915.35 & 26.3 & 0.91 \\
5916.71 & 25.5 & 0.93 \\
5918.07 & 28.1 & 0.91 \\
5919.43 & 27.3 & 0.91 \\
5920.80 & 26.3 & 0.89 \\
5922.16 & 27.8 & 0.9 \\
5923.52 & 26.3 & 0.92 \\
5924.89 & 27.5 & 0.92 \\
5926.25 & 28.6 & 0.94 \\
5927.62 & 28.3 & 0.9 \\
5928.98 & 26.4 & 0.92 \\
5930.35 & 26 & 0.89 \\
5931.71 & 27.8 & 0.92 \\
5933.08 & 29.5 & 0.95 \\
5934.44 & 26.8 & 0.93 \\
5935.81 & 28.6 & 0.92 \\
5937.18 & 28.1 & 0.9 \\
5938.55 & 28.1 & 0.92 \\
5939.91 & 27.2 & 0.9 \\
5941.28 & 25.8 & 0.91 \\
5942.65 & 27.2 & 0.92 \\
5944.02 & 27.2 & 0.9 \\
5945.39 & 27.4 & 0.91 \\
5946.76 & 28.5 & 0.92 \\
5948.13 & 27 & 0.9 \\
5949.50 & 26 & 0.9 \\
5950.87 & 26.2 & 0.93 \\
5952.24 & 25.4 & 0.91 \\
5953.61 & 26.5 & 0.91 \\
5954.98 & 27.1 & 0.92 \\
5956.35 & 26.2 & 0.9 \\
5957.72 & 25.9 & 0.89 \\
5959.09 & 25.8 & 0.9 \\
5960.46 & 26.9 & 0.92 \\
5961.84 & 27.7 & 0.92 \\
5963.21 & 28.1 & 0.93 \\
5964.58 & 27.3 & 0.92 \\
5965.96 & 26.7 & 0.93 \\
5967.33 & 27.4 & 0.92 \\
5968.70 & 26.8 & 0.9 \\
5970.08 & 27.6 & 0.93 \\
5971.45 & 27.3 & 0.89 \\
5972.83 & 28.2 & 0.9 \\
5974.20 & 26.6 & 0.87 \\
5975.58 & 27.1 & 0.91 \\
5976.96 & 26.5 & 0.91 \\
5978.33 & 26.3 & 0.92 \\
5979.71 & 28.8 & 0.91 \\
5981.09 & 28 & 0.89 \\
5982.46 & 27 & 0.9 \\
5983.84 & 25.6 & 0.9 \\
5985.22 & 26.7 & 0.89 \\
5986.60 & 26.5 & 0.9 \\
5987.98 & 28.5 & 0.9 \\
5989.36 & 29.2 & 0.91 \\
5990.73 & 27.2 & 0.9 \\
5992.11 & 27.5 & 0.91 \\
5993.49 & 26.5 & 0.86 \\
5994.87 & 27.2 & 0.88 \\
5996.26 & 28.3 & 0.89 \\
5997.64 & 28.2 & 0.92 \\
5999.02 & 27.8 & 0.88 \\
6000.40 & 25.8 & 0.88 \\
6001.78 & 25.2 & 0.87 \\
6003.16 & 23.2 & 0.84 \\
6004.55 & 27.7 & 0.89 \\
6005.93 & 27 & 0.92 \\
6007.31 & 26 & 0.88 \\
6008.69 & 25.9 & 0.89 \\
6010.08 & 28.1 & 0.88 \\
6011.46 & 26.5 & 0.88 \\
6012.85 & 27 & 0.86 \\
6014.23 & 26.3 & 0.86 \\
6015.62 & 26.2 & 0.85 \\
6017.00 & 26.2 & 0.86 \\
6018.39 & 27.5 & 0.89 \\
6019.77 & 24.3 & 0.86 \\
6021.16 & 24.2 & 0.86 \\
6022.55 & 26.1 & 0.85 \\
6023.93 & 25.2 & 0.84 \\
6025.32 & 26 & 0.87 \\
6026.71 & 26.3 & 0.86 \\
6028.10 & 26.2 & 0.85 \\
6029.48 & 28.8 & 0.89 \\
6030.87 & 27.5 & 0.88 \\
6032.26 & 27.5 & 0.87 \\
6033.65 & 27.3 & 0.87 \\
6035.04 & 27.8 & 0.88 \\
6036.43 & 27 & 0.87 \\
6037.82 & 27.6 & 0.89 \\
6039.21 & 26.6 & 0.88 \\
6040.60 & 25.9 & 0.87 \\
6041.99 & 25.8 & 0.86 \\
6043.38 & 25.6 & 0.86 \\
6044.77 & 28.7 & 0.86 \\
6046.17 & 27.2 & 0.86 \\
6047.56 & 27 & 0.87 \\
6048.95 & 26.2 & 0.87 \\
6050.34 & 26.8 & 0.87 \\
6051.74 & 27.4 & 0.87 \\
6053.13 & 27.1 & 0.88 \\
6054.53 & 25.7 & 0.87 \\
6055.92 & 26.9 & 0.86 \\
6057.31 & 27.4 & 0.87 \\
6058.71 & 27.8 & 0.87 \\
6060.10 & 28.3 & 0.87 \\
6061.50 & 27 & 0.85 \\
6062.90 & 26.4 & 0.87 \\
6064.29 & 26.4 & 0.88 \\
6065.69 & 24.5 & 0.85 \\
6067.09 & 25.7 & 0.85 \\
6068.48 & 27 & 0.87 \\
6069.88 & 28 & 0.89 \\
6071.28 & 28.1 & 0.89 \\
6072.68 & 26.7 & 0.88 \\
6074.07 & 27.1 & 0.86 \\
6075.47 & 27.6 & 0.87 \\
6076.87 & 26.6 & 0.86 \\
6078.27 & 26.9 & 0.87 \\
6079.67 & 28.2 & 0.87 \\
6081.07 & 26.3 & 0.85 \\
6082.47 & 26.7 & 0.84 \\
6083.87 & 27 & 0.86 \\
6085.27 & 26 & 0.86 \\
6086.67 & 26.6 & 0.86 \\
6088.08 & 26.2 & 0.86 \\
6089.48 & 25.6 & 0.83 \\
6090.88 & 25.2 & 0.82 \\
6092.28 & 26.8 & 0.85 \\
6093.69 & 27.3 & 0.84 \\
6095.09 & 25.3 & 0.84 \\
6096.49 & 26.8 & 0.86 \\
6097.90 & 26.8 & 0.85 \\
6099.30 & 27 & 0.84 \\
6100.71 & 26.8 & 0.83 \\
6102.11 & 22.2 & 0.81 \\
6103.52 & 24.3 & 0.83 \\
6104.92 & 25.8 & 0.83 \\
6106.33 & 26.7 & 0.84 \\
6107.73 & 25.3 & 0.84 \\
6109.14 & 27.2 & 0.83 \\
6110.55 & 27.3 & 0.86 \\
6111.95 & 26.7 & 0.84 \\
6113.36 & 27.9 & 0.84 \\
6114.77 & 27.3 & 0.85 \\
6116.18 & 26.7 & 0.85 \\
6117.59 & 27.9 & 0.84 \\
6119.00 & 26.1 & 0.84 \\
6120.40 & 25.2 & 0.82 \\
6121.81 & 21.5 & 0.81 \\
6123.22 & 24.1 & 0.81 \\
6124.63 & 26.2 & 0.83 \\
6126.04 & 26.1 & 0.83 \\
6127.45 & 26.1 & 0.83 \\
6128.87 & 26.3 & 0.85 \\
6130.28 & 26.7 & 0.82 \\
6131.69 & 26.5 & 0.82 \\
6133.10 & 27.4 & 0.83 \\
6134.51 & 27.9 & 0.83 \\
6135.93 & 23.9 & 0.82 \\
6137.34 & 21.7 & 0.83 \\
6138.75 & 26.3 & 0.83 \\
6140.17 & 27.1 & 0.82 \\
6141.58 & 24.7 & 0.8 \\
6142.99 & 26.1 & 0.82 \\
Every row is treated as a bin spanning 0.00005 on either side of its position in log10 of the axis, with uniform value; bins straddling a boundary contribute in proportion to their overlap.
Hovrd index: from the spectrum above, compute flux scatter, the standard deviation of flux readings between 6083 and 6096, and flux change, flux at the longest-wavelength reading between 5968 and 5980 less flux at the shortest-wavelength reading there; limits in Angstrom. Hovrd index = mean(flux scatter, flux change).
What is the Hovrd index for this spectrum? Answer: 1.4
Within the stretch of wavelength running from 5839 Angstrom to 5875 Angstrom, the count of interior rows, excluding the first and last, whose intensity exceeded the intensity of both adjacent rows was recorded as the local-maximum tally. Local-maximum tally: 8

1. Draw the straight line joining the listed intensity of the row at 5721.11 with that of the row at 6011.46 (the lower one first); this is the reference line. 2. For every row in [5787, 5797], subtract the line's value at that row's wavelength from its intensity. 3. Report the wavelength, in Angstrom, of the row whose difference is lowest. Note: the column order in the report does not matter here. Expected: 5791.35 Angstrom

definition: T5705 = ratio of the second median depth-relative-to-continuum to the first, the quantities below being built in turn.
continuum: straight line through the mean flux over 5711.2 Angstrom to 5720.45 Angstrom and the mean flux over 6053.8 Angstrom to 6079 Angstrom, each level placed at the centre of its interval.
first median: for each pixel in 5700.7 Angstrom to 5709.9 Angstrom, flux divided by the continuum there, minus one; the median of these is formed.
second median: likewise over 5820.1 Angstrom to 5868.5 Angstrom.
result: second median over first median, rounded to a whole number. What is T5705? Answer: 0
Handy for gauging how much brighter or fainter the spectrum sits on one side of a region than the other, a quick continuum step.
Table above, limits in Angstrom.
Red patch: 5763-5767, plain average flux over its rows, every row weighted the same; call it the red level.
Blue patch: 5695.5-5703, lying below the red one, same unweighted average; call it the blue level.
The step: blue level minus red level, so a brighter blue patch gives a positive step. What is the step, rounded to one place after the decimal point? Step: -1.6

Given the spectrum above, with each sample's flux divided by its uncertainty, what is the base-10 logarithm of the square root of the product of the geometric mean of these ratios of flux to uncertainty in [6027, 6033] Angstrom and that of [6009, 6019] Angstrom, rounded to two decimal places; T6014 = 1.49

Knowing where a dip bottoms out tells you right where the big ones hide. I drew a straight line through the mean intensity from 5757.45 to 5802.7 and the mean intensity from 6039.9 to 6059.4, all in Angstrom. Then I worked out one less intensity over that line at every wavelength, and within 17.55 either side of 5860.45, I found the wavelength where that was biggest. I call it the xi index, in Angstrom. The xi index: 5857.07 Angstrom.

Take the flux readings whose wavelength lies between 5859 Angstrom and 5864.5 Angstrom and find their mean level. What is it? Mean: 26.7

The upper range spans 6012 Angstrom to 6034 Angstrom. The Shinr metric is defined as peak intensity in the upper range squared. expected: 829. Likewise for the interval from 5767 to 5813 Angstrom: 882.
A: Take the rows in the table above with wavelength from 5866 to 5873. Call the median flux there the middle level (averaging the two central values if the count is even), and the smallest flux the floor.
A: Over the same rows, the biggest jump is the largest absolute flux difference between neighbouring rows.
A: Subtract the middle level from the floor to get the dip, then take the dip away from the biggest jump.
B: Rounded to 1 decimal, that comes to 2.9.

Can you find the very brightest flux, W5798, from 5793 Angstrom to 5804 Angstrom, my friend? 28.8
